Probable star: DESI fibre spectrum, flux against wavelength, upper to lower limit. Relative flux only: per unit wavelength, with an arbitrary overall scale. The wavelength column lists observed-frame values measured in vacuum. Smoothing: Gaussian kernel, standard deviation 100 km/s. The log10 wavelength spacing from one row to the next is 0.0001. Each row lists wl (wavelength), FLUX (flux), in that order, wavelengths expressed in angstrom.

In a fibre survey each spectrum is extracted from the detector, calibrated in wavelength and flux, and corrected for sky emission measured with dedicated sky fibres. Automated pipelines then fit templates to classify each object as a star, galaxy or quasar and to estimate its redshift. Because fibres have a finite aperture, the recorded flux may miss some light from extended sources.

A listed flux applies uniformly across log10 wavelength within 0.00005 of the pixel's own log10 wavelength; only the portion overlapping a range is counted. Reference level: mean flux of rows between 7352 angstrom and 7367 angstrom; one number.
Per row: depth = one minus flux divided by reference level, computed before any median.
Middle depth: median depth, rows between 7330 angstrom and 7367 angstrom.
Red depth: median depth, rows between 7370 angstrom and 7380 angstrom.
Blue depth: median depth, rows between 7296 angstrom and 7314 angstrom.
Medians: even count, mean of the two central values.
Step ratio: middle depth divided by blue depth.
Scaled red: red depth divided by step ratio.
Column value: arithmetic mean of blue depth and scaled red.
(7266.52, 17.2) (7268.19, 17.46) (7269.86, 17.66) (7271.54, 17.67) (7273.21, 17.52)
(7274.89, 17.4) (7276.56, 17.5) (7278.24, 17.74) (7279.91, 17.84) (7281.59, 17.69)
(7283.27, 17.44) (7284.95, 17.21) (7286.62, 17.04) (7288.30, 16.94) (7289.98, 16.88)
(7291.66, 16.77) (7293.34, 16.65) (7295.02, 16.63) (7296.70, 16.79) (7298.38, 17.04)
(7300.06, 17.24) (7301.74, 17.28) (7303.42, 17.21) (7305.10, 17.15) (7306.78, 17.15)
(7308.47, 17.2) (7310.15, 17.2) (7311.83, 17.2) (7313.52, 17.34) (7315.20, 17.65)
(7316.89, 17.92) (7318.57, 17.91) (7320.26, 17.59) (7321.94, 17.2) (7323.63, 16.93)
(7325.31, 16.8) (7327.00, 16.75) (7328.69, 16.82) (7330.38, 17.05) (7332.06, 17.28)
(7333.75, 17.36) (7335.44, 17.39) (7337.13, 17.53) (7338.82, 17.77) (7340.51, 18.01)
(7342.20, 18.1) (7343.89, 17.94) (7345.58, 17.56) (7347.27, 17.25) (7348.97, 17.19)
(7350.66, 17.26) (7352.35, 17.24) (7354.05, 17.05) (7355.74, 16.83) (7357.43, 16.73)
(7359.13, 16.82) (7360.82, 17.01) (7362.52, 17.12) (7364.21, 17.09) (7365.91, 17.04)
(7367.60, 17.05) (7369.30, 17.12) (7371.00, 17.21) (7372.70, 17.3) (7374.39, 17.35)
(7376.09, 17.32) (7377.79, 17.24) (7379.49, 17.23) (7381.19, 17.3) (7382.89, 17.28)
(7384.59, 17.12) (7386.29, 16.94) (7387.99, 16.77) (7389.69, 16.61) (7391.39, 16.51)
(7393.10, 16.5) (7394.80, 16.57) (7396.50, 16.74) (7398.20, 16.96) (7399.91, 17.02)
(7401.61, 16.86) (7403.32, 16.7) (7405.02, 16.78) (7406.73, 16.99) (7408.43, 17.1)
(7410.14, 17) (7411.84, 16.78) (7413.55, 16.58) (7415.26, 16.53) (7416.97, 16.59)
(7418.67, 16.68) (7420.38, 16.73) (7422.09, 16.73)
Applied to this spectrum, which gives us -0.013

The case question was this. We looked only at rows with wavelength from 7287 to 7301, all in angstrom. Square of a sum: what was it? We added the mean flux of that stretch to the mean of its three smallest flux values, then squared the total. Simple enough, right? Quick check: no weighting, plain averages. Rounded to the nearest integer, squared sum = 1126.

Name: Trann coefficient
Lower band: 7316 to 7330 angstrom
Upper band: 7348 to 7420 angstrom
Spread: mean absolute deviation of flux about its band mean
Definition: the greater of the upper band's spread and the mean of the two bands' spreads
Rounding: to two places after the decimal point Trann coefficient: 0.32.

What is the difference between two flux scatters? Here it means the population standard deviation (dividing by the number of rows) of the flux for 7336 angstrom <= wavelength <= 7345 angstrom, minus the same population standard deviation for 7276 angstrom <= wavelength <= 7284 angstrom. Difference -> 0.05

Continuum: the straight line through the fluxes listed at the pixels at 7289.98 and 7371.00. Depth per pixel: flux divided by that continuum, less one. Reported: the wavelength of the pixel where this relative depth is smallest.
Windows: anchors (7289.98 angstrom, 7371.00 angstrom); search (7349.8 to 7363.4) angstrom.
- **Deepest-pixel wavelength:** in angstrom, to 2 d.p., 7357.43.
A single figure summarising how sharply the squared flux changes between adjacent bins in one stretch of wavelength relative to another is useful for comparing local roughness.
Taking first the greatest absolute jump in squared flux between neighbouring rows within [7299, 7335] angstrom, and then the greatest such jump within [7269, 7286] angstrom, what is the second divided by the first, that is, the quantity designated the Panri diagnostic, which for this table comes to 0.6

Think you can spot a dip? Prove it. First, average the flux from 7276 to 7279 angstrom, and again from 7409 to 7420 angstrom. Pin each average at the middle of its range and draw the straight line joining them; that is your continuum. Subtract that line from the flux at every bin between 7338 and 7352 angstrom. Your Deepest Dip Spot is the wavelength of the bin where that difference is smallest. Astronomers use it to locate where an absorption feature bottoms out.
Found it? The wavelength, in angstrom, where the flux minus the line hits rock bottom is 7348.97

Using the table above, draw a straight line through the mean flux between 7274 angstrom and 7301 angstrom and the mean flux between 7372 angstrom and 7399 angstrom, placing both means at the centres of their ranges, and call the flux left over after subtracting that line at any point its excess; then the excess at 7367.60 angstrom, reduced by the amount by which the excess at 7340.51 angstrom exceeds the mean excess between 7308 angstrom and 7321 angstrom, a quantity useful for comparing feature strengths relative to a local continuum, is -0.5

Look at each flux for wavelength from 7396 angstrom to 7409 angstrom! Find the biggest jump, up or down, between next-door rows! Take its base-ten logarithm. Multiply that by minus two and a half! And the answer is 1.64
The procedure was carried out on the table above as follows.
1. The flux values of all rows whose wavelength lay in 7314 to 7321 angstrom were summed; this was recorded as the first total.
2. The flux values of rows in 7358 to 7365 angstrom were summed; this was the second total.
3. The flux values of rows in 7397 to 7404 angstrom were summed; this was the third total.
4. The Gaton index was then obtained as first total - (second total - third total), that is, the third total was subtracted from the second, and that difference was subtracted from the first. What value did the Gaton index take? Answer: 70.6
